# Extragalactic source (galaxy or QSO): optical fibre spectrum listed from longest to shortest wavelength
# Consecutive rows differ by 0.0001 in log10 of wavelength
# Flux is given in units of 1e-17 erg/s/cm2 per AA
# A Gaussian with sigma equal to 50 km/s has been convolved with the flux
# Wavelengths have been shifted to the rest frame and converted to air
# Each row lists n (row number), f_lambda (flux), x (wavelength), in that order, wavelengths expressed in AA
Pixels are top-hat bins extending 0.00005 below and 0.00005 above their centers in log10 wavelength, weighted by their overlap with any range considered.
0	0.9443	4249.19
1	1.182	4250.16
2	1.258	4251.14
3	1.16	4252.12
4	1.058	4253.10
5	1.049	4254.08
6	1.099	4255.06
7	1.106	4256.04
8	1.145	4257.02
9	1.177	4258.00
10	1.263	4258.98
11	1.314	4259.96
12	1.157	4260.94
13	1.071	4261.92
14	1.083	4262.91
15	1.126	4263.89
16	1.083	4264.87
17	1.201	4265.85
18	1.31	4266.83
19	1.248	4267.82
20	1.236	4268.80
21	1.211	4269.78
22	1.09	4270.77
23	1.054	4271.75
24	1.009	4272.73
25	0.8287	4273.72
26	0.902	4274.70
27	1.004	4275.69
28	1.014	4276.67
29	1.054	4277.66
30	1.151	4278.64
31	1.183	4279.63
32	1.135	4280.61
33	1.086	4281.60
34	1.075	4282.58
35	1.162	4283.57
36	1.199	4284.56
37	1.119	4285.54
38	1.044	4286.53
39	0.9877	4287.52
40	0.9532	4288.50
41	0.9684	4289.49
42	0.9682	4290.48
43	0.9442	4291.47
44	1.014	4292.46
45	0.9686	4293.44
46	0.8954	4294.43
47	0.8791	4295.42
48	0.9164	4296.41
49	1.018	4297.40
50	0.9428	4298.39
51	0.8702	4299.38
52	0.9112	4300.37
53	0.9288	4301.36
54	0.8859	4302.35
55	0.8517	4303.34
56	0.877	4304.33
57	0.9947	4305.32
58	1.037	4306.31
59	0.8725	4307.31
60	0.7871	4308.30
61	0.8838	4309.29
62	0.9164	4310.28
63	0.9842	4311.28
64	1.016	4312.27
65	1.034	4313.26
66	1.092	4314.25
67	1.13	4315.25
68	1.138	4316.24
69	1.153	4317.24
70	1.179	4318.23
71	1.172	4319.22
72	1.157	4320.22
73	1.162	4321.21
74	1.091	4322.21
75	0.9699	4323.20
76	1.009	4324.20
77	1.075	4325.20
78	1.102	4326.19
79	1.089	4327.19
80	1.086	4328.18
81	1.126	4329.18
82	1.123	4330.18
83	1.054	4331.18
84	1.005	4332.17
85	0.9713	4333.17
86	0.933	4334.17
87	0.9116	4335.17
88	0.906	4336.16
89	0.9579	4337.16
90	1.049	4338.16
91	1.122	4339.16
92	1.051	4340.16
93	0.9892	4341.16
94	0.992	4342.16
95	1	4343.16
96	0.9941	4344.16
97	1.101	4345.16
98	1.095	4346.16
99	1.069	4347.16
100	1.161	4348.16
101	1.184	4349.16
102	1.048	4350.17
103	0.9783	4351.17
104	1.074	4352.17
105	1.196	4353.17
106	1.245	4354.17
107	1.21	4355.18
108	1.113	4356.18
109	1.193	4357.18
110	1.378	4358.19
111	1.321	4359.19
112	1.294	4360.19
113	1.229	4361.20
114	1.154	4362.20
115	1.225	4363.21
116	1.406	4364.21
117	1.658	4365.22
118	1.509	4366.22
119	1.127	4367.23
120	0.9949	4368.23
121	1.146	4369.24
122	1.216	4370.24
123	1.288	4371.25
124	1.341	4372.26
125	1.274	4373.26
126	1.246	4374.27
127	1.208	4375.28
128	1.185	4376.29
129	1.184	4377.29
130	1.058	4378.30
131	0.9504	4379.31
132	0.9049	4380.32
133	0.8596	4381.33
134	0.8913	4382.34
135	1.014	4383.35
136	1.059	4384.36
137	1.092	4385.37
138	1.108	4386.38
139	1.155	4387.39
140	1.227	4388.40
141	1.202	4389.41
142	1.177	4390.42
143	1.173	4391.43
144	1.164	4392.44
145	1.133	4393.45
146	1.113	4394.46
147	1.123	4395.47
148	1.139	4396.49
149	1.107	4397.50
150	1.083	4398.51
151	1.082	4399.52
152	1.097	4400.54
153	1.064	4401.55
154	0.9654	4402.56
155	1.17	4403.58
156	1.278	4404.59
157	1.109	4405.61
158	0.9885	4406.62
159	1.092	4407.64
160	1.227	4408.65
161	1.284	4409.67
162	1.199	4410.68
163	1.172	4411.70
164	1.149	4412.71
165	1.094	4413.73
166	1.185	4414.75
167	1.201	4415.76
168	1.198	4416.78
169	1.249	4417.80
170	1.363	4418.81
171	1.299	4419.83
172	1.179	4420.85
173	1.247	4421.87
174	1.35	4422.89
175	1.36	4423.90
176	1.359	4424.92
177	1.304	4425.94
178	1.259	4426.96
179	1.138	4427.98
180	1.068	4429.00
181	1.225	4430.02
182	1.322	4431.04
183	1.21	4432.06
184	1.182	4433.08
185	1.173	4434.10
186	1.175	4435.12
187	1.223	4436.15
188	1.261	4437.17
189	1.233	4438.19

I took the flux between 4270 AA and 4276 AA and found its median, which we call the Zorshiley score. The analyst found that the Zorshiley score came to 1.01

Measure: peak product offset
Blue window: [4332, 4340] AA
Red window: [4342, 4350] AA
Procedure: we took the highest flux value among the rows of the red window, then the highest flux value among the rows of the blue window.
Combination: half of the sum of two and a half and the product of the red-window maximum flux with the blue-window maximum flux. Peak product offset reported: 1.91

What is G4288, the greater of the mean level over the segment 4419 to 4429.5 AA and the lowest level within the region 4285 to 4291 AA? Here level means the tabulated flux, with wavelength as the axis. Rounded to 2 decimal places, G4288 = 1.26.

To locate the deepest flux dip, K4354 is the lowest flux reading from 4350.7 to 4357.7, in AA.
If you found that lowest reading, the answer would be 0.9783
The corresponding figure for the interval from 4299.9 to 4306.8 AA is 0.8517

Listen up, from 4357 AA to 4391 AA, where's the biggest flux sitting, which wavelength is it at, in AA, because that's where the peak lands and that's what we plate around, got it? 4365.22 AA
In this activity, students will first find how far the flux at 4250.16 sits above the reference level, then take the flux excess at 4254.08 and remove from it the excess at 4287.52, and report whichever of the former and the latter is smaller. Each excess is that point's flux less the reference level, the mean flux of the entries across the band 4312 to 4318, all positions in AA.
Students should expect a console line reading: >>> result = 0.1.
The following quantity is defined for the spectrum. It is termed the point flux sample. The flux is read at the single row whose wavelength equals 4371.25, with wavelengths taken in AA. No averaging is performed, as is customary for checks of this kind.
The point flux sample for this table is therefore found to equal 1.288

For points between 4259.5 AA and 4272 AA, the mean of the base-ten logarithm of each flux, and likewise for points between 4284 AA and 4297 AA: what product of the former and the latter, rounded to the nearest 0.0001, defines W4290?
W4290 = -0.0004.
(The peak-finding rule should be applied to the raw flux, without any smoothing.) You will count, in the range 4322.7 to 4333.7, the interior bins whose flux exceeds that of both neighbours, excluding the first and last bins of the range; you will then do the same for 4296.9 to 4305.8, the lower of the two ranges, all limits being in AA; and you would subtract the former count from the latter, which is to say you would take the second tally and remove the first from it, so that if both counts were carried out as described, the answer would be -1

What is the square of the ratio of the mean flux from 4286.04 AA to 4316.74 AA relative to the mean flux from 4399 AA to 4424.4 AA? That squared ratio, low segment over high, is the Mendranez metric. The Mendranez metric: 0.66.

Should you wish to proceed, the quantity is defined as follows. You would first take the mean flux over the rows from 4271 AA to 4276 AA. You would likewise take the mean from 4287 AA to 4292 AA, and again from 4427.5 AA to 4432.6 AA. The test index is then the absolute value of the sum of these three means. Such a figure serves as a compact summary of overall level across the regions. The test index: 3.12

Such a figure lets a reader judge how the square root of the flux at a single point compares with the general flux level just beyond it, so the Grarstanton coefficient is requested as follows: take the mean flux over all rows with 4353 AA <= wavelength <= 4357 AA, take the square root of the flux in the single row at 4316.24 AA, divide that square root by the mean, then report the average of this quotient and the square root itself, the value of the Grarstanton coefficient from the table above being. 0.981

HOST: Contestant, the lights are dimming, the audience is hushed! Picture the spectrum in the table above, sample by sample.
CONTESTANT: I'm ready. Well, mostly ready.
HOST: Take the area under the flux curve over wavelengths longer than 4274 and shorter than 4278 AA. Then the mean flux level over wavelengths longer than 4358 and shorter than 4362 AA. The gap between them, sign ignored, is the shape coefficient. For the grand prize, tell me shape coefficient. 2.6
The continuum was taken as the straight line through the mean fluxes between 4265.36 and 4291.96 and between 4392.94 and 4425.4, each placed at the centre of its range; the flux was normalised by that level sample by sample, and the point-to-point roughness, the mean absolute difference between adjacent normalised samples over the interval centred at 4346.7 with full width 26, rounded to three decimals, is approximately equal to 0.056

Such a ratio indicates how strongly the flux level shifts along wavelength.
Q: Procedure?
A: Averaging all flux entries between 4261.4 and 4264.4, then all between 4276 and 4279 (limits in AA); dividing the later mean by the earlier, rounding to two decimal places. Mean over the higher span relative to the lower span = 0.98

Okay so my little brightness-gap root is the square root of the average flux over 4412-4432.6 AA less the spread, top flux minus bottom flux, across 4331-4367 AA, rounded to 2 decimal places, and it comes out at 0.70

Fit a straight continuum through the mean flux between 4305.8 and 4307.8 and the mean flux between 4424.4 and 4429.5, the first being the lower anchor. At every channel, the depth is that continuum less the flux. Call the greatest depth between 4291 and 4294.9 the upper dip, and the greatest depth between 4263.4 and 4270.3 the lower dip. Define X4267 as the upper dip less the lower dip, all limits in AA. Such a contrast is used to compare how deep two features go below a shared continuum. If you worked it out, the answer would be 0.25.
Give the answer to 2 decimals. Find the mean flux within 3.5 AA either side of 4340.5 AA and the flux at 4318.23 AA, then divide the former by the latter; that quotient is 0.87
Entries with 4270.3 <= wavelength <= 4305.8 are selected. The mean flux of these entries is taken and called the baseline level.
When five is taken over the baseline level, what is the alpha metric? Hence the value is 5.02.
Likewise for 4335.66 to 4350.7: 4.77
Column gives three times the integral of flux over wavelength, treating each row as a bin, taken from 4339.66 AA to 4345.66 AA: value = 18.4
